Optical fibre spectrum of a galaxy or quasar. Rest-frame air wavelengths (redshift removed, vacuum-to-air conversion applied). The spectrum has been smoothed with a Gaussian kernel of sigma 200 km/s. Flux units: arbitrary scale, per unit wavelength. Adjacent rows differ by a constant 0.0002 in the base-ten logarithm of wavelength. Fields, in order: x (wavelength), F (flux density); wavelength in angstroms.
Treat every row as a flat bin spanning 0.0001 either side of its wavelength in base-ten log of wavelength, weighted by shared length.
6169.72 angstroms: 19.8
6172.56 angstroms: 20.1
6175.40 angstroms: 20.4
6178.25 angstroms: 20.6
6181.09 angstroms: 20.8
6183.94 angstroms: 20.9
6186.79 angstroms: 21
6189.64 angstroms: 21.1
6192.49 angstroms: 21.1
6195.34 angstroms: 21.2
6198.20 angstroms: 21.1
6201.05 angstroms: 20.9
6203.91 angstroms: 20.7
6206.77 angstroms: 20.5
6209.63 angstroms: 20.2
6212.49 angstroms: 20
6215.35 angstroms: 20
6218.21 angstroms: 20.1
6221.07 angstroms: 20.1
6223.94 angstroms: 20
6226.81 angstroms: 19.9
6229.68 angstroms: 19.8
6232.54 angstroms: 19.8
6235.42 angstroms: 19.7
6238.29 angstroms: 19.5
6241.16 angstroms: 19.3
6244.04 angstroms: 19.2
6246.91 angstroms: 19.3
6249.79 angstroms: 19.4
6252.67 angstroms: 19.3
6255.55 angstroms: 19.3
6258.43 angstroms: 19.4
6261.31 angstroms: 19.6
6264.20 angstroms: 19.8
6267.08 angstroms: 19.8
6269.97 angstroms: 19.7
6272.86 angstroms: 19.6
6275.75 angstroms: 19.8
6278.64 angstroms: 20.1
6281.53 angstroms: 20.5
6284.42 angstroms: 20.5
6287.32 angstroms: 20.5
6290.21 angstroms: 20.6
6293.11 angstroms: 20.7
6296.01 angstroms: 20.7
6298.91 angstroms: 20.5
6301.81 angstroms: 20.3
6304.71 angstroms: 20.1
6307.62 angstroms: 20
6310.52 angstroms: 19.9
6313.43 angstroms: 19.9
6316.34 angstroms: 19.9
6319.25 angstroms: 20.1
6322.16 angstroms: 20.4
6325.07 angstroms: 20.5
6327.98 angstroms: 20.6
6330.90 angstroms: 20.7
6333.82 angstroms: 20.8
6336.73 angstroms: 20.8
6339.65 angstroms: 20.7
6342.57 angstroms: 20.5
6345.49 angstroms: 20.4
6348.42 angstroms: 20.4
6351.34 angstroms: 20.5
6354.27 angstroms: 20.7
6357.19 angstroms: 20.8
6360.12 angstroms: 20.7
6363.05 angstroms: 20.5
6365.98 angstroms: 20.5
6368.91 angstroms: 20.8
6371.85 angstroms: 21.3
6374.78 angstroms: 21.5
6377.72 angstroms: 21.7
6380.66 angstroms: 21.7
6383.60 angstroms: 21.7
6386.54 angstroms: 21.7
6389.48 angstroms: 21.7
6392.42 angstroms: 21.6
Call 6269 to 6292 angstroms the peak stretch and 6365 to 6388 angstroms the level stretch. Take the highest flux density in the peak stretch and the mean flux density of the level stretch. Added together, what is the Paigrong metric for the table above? 42.0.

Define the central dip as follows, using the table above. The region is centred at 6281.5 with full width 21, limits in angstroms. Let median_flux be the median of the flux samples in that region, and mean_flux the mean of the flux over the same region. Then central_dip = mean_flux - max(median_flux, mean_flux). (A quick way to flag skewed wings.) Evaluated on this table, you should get -0.27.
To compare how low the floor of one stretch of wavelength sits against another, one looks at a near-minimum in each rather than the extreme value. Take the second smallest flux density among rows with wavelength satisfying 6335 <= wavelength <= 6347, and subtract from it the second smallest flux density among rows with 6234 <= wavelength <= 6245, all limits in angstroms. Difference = 1.2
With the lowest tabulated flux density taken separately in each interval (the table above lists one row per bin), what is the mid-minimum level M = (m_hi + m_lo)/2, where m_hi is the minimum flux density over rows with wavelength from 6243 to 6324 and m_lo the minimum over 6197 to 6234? 19.5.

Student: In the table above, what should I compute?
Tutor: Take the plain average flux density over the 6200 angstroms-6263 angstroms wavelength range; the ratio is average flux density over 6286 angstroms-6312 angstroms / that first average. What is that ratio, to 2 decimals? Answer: 1.03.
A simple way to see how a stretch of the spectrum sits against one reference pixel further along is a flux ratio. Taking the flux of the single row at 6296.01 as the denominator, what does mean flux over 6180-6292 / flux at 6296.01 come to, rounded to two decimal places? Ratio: 0.97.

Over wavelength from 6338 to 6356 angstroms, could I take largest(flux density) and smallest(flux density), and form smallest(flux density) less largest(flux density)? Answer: -0.30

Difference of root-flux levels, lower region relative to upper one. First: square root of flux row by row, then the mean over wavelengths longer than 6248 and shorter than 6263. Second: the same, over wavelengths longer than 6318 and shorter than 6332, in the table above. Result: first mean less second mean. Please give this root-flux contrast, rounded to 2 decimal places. -0.12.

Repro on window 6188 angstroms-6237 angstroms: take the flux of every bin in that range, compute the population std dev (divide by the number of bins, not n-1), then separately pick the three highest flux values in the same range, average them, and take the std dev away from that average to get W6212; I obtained 20.6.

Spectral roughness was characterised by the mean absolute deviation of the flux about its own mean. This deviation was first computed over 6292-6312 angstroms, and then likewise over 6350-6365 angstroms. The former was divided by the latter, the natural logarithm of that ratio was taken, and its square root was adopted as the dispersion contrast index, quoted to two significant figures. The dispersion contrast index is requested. 0.94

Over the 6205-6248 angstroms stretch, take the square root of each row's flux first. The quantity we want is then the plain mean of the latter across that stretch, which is 4.45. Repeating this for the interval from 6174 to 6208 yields 4.57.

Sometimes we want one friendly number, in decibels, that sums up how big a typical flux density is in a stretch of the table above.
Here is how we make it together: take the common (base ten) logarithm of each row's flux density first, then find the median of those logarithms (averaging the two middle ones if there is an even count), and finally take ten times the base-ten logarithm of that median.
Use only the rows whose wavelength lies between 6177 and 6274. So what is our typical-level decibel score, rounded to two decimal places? 1.14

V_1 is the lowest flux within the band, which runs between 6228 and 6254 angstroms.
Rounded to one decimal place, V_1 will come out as 19.2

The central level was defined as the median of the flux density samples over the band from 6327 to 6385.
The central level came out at 20.7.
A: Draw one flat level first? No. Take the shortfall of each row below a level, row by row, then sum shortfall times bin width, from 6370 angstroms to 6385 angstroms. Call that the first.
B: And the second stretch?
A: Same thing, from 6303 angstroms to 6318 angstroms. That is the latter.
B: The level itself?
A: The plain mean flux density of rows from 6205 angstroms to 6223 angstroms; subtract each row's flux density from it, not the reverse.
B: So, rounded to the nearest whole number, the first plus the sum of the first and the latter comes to -39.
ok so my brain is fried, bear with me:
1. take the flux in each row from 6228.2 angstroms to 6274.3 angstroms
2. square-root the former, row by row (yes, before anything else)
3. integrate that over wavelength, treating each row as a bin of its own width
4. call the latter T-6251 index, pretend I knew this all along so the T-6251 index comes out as 204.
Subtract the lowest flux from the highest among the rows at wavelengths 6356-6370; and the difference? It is 0.30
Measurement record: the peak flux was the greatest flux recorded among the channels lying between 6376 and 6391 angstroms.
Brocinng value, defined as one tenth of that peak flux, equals 2.17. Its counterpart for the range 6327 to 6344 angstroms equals 2.08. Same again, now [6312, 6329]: 2.06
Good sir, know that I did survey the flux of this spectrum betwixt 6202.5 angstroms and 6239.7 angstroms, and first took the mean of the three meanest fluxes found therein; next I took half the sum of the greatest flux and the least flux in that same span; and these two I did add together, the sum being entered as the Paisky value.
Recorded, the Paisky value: 39.8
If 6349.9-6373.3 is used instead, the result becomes 41.4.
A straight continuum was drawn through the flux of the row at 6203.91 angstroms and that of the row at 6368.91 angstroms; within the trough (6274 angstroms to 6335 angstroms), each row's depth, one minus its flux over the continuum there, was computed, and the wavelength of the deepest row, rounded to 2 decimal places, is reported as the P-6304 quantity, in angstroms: 6275.75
